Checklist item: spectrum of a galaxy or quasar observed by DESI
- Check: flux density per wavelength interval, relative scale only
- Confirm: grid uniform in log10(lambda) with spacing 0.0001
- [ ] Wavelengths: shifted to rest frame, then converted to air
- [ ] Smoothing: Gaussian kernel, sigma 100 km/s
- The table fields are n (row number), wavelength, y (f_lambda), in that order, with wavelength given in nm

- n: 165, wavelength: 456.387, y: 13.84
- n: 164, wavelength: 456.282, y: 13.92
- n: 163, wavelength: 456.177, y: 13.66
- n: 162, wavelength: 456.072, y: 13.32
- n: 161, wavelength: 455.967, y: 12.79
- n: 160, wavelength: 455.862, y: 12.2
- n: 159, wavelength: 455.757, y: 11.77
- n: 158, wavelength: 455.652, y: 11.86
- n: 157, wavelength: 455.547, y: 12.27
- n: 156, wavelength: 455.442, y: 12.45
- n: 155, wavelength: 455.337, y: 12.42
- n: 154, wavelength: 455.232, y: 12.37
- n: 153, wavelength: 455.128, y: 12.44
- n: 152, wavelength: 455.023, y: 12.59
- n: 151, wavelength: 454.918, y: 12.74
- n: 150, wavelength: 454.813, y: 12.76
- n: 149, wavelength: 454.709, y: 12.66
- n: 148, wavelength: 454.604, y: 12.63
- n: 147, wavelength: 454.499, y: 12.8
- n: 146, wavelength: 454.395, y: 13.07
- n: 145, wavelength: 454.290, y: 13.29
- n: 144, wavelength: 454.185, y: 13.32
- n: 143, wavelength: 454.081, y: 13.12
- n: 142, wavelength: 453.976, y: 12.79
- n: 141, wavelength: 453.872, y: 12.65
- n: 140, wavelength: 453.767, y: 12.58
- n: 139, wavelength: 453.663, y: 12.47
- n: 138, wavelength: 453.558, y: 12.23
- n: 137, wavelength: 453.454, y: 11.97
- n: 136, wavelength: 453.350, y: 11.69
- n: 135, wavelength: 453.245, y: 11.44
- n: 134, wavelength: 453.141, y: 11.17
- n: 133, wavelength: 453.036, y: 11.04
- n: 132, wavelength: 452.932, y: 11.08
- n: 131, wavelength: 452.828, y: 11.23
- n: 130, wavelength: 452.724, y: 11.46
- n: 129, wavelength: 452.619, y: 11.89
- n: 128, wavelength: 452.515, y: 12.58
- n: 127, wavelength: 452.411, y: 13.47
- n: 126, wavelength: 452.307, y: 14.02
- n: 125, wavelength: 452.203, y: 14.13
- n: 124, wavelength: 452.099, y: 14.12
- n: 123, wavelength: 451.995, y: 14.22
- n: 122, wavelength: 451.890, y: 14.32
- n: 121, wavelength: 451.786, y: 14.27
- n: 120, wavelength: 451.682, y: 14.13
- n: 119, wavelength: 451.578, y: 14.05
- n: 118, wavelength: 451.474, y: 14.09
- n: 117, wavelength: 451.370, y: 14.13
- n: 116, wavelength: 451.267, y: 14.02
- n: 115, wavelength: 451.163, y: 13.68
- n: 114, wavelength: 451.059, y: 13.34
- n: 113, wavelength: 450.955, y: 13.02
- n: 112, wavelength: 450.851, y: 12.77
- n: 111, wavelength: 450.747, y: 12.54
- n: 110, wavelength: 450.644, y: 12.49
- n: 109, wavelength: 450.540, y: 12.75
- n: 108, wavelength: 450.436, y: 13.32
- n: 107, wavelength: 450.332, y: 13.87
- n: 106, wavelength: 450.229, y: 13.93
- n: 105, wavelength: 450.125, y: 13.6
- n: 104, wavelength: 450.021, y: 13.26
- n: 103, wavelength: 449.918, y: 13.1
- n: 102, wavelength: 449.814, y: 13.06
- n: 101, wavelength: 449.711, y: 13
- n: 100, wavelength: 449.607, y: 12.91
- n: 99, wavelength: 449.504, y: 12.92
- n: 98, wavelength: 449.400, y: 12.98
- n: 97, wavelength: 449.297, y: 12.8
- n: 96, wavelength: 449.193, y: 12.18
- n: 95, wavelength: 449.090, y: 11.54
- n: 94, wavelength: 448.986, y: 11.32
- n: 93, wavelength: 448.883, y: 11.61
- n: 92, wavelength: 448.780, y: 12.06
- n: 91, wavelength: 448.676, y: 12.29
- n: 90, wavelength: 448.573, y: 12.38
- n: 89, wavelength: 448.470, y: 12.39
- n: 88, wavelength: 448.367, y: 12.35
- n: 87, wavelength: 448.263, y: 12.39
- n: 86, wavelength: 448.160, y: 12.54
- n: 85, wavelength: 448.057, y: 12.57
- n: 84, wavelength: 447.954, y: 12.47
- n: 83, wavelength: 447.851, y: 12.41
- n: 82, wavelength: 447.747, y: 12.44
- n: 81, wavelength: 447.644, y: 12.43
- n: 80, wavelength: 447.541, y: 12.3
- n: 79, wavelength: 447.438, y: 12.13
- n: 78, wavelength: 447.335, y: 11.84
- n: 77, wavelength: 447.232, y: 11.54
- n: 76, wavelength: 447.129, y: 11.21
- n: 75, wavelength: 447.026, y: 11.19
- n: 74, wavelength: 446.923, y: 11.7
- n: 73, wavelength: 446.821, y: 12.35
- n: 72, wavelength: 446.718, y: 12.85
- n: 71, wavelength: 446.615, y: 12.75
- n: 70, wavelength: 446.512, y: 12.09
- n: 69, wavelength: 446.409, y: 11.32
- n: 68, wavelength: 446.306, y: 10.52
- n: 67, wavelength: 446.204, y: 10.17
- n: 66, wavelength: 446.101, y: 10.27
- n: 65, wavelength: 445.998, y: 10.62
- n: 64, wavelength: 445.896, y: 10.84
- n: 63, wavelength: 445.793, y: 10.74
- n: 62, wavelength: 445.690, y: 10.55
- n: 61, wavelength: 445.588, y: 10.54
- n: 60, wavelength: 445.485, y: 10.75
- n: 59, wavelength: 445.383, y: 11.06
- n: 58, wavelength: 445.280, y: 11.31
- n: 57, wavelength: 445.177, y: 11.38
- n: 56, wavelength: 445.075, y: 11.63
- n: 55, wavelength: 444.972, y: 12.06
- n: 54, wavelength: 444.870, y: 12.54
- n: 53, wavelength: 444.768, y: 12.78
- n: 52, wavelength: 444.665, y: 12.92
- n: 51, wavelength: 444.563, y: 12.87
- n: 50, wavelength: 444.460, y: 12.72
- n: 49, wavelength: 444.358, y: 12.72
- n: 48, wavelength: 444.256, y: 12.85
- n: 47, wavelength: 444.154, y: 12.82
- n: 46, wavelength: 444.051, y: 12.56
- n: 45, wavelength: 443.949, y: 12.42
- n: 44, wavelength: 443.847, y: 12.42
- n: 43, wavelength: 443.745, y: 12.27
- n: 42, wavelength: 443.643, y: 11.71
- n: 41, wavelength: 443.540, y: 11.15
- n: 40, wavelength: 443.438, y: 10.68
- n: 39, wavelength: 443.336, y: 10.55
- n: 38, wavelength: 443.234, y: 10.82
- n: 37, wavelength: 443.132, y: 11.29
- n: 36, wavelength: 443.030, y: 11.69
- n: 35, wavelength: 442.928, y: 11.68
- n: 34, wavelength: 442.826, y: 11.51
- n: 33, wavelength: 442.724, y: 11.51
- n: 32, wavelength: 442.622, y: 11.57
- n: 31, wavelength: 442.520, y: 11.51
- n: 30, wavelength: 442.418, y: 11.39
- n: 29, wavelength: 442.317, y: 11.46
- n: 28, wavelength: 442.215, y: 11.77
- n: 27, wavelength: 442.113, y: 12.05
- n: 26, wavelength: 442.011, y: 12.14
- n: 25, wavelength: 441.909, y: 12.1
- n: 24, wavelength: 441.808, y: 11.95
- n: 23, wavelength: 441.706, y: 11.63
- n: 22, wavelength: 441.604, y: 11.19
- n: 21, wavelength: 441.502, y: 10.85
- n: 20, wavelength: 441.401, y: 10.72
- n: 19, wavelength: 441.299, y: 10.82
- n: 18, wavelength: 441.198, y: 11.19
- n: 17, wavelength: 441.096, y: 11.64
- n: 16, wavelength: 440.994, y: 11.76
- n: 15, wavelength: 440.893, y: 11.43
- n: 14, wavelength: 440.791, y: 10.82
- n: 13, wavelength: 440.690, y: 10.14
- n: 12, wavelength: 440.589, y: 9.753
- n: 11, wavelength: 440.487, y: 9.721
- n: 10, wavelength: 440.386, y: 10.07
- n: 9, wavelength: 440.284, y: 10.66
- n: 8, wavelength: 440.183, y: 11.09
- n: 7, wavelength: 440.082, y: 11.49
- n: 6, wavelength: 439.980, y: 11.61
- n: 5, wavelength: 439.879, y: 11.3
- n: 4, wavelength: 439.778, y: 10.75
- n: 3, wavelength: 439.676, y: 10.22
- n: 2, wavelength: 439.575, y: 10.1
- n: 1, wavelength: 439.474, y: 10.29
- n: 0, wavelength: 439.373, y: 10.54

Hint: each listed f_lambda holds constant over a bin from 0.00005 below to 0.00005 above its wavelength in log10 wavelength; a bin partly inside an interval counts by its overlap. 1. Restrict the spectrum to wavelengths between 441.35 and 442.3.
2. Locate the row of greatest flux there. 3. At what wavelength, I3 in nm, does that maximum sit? 442.011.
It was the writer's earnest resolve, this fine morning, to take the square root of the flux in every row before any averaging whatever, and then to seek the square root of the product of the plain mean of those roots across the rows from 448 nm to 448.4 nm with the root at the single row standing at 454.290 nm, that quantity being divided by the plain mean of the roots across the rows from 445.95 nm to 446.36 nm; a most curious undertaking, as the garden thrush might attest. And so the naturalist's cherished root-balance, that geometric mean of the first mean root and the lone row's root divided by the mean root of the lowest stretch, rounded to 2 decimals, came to 1.11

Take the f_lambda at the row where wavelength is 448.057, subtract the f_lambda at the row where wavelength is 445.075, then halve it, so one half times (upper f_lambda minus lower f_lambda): 0.47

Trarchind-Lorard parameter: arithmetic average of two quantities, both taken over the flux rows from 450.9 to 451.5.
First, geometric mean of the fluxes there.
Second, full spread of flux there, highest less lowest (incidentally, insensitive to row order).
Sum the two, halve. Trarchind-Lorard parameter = 7.4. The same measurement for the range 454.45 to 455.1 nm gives 6.5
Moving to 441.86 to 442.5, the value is 6.3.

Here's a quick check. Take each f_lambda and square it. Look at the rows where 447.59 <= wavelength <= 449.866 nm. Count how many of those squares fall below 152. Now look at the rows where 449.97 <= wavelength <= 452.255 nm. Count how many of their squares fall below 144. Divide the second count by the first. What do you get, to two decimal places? 0.00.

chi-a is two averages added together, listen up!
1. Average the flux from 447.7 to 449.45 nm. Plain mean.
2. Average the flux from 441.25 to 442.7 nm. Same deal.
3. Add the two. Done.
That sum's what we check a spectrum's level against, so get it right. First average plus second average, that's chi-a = 23.8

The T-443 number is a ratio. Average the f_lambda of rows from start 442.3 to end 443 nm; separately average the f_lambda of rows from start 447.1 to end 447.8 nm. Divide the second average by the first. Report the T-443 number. 1.040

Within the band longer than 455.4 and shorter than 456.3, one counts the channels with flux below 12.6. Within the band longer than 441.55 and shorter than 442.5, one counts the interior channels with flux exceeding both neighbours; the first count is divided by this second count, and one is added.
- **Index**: 6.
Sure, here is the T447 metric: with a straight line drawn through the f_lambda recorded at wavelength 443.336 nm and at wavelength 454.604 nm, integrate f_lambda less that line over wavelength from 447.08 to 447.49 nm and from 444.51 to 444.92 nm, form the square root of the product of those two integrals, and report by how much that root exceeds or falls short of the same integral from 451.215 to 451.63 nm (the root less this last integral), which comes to -0.48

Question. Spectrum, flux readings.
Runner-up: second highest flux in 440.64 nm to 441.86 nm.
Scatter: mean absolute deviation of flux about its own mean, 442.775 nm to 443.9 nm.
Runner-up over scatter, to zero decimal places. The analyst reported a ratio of 24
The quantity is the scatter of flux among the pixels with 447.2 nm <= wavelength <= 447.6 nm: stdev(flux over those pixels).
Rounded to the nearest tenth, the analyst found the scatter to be 0.3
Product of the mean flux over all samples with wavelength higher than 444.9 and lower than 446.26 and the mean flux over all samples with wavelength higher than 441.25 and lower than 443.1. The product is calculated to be 126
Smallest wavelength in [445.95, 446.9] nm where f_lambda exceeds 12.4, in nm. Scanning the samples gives 446.615 nm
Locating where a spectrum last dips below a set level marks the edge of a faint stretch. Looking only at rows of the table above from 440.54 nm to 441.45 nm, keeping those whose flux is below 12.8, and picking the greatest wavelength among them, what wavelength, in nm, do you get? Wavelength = 441.401 nm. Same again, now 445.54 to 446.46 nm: 446.409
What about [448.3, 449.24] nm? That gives 449.193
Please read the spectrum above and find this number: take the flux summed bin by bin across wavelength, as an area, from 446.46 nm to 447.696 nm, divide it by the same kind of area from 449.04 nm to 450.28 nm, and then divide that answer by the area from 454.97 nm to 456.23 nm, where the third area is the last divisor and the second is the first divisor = 0.059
